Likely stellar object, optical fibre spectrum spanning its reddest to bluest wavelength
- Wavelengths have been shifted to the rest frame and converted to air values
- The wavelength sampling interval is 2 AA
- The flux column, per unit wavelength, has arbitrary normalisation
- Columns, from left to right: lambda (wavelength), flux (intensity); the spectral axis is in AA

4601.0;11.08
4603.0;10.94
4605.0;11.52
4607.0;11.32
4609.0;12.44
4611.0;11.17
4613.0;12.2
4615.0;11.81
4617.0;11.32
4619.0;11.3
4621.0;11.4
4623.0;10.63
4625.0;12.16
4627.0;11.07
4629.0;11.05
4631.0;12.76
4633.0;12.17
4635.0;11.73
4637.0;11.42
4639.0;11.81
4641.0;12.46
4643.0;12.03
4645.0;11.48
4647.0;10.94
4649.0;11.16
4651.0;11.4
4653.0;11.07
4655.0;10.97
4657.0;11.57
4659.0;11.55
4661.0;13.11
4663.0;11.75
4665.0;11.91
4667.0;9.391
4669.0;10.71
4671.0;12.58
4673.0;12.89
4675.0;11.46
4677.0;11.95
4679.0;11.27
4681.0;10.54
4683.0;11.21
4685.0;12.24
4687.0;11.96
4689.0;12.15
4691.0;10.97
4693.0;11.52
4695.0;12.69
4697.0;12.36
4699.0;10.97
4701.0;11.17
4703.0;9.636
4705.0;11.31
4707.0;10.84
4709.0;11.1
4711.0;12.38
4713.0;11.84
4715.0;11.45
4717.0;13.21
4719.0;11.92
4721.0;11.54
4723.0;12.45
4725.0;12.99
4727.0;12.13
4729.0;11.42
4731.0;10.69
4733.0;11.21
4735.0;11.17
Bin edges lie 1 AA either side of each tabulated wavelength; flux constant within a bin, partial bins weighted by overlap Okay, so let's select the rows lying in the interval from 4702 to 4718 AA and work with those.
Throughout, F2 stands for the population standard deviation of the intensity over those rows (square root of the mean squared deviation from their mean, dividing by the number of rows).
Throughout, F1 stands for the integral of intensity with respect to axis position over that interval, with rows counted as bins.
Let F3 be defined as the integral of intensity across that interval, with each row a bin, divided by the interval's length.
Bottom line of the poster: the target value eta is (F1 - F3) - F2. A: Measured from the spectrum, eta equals 171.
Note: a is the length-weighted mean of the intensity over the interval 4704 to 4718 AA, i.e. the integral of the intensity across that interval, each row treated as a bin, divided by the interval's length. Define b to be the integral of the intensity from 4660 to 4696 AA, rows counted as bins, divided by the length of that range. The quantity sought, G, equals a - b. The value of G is 0.0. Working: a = 11.7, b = 11.7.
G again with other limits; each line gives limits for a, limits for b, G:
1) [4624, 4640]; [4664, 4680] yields 0.3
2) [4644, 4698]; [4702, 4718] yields 0.1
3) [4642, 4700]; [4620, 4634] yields 0.0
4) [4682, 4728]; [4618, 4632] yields 0.3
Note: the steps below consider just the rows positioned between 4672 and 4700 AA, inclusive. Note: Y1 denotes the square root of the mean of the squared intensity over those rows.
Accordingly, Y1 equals 11.7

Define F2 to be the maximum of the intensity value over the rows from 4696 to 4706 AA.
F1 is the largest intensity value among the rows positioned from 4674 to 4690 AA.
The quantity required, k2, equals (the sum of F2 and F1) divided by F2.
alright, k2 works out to 1.99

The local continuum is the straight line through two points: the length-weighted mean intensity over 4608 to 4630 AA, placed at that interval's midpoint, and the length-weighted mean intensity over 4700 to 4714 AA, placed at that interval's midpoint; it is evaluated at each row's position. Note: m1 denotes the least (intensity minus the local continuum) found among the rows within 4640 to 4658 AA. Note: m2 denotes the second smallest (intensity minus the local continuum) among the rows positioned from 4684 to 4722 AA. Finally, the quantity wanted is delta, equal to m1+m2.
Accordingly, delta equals -0.8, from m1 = -0.5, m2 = -0.34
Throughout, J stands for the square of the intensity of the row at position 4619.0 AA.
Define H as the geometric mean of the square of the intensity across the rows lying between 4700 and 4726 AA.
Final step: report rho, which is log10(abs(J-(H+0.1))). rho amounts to 0.90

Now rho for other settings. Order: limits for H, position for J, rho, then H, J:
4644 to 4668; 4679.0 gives 0.15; 128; 127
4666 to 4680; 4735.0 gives 0.74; 130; 125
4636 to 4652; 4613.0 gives 1.17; 134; 149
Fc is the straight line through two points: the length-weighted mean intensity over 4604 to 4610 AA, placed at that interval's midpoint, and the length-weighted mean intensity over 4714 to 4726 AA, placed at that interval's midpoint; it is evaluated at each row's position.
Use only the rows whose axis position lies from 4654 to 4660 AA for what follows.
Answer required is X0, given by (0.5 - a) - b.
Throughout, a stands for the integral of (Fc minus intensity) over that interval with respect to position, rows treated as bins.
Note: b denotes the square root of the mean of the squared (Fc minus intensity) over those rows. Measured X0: -4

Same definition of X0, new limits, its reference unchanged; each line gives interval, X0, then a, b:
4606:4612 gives -1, 1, 0.58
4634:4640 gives -1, 1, 0.29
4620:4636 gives -4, 4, 0.70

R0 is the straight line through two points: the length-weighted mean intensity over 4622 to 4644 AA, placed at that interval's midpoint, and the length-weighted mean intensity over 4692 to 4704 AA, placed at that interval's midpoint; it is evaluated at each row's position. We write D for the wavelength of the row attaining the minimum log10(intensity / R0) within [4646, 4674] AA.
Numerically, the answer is 4667.0 AA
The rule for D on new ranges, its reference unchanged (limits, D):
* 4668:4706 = 4703.0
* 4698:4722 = 4703.0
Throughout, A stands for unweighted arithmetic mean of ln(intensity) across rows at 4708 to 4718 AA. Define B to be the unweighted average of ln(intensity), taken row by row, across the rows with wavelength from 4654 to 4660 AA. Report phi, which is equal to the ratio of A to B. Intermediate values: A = 2.48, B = 2.43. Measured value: 1.02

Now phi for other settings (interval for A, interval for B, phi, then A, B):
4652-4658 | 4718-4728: 0.97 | 2.42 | 2.50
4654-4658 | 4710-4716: 0.98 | 2.42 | 2.48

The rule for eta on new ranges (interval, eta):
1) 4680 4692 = 126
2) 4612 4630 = 194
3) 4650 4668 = 193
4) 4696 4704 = 76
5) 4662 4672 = 100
